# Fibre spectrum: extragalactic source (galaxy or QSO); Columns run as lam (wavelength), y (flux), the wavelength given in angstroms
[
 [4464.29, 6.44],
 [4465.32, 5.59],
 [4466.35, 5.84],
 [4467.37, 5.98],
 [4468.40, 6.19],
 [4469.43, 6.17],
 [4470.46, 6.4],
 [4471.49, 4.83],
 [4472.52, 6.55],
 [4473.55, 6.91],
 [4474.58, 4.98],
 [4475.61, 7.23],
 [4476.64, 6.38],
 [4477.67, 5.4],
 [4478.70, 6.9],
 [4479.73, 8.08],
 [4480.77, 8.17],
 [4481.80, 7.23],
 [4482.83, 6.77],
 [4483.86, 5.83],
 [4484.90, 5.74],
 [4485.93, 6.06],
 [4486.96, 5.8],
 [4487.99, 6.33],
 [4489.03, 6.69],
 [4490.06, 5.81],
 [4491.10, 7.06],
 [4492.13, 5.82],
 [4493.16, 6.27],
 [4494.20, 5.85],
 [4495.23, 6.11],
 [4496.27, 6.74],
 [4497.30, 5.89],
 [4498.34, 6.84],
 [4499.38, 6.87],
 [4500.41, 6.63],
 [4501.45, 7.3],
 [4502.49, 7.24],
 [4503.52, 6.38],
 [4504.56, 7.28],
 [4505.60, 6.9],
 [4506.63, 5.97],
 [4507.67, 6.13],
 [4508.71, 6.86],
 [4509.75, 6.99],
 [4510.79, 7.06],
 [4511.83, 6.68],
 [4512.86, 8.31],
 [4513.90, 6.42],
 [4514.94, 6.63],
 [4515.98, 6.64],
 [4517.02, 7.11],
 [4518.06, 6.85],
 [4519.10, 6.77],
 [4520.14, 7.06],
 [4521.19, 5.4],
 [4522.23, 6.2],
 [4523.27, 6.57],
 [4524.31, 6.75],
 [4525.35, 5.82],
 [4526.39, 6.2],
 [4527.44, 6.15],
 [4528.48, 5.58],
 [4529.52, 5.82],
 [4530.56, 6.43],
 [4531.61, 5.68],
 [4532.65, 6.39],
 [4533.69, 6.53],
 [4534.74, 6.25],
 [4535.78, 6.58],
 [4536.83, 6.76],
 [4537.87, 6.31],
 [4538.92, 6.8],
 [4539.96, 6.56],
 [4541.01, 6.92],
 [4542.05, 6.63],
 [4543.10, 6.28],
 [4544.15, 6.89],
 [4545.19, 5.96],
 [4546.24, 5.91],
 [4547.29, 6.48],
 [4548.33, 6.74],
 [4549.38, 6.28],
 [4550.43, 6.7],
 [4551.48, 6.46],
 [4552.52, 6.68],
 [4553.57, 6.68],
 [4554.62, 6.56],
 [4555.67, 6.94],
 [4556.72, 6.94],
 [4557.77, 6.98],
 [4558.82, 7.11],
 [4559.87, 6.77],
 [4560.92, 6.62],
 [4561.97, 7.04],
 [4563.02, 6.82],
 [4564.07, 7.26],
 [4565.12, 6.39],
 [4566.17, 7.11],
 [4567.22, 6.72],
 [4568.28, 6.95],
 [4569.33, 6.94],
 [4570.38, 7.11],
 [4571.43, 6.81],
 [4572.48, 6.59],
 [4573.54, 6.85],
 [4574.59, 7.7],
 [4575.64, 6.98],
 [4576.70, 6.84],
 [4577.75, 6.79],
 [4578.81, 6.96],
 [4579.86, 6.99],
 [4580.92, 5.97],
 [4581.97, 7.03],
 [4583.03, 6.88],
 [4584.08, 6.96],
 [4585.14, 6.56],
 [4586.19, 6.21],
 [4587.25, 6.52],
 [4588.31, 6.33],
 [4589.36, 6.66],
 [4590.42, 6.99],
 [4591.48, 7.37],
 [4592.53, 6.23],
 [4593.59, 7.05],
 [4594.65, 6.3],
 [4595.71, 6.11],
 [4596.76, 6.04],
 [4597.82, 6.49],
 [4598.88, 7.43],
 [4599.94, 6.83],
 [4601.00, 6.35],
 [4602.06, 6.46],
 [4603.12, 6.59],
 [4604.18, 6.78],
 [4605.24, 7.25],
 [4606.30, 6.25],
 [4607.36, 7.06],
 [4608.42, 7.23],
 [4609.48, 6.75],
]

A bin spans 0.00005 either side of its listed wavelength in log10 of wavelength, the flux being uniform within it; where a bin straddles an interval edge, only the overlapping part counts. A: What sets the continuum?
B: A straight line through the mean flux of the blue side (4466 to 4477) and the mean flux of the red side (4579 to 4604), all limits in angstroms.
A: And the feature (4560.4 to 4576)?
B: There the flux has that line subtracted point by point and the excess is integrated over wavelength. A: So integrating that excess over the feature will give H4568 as 6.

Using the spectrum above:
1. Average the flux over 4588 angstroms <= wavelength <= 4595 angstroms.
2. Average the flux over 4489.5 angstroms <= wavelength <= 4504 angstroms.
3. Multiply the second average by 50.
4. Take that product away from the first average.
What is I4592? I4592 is -318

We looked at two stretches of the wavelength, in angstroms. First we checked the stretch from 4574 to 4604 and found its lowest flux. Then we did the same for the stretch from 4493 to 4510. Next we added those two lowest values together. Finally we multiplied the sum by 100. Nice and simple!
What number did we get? 1182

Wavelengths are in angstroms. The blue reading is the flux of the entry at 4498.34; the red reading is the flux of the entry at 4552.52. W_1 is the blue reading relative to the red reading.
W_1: 1.024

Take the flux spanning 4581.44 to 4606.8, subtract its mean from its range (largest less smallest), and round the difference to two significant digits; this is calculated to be -5.3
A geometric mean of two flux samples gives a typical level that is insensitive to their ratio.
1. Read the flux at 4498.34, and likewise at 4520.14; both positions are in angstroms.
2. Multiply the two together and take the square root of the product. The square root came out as 6.95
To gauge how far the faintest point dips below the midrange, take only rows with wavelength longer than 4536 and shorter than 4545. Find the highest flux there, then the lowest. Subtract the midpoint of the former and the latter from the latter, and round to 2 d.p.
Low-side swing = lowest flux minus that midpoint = -0.32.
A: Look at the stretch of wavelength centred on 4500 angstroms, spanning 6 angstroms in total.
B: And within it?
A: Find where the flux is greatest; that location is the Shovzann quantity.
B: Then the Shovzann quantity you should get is 4501.45 angstroms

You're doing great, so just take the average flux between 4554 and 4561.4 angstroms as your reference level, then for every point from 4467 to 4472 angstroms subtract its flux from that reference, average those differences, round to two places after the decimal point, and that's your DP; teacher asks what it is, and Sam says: 0.93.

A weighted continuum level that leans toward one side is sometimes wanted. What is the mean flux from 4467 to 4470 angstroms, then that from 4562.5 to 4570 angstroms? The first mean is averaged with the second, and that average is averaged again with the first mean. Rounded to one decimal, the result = 6.3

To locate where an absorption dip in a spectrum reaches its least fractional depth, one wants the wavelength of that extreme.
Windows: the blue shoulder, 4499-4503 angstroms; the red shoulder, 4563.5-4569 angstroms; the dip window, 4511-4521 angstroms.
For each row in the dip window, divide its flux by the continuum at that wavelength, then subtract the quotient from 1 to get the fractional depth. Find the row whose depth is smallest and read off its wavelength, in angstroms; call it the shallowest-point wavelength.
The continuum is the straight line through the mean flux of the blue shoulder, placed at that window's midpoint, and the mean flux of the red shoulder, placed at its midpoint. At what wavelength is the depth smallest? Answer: 4512.86 angstroms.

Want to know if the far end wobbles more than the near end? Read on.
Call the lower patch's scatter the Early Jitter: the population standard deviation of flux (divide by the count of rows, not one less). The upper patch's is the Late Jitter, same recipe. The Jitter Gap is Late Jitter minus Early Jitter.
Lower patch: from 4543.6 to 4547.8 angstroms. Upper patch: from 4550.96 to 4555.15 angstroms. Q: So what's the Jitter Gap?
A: -0.310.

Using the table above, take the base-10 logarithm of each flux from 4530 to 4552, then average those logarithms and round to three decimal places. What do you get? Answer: 0.809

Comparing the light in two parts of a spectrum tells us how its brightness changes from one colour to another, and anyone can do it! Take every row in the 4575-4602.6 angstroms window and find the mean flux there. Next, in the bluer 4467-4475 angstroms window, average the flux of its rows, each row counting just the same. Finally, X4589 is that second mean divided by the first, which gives 0.90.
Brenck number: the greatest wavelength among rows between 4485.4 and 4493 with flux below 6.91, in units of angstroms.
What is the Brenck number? 4492.13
